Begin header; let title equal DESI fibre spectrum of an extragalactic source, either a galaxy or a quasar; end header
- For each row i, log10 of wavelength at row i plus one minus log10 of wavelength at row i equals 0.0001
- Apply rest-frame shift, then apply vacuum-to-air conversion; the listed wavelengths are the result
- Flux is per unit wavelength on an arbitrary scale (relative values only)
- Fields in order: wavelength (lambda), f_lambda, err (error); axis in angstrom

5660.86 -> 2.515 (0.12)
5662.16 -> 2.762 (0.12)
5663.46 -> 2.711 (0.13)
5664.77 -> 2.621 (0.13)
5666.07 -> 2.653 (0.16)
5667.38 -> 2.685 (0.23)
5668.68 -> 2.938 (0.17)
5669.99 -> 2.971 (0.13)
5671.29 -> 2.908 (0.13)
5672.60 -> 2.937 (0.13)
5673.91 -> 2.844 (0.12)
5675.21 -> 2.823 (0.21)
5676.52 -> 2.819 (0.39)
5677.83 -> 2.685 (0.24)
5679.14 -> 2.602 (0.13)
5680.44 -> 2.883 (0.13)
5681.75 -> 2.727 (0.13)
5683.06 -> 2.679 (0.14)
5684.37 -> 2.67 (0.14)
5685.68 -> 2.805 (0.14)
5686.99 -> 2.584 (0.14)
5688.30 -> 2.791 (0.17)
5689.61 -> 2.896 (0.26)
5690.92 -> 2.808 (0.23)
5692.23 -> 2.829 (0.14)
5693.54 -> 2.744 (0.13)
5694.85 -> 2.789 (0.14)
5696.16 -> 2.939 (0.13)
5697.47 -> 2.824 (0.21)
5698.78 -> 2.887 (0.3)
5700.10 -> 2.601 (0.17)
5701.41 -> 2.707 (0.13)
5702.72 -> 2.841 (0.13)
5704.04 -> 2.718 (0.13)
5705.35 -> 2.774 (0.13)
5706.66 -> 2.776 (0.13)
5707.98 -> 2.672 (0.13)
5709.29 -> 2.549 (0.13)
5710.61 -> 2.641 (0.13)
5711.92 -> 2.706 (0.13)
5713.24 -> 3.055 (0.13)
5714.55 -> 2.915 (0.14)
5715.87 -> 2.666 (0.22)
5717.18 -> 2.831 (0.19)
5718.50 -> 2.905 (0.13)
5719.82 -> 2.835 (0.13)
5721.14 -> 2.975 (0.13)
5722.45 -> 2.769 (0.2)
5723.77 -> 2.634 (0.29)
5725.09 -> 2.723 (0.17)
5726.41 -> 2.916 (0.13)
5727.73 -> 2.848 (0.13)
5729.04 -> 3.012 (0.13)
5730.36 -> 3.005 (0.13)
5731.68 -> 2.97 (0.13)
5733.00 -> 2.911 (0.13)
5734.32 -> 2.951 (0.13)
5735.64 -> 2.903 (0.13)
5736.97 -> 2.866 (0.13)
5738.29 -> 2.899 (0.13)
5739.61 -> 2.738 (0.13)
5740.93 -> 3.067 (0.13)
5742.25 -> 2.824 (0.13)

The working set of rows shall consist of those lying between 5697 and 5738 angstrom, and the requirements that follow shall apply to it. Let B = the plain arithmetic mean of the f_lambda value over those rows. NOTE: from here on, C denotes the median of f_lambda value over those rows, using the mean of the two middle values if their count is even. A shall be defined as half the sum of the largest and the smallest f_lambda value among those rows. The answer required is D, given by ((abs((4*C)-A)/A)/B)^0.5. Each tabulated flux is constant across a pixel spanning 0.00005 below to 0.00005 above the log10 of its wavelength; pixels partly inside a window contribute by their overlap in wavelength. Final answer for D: 1.04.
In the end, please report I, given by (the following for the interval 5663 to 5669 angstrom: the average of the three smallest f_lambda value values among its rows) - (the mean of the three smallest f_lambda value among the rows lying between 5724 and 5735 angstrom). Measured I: -0.17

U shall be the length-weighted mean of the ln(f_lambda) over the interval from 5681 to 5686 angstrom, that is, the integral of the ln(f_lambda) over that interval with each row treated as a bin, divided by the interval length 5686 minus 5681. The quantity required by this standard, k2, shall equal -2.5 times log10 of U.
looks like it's 0.002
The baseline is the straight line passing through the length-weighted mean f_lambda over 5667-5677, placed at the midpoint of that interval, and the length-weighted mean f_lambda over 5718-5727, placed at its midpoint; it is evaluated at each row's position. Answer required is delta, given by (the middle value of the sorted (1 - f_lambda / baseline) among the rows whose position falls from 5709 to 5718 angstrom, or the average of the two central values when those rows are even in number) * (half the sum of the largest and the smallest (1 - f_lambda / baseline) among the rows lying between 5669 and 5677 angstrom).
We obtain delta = -0.0004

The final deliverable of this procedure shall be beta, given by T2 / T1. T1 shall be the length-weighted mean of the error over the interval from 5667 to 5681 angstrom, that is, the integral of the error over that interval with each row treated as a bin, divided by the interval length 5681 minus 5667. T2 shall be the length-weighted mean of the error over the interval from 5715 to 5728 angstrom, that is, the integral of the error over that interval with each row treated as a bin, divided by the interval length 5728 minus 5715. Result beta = 0.9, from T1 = 0.182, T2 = 0.173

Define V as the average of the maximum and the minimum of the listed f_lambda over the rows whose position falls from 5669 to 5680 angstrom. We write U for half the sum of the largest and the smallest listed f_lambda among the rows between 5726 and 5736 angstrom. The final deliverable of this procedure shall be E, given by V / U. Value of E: 0.95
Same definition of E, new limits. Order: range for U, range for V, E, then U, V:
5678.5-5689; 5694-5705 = 1.01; 2.73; 2.77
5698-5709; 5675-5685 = 1.00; 2.74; 2.74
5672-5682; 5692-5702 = 1.00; 2.77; 2.77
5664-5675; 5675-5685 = 0.98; 2.80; 2.74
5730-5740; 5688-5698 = 0.99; 2.87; 2.84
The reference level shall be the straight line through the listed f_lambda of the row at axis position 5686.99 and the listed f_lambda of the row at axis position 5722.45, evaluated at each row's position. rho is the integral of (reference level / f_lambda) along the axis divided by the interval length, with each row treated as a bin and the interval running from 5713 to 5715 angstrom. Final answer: 0.918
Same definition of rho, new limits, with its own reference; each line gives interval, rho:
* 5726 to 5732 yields 0.952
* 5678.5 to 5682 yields 0.934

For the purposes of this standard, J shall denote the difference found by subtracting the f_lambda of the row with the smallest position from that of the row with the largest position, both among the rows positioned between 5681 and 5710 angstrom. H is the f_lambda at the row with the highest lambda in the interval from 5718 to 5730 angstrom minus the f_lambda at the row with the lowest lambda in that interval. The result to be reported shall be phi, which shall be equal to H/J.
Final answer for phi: -0.60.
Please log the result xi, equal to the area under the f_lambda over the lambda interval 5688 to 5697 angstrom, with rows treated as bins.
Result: 25.5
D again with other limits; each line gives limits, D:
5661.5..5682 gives 1.04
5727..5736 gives 1.01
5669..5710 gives 1.05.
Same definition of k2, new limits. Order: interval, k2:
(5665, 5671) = -0.033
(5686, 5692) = -0.022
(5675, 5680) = -0.004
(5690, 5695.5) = -0.031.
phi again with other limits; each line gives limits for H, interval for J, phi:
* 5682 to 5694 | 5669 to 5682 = -0.27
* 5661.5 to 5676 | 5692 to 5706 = -1.11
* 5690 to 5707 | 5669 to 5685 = 0.11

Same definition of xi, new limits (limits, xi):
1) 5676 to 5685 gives 24.5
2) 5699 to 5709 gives 27.3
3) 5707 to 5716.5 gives 26.1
